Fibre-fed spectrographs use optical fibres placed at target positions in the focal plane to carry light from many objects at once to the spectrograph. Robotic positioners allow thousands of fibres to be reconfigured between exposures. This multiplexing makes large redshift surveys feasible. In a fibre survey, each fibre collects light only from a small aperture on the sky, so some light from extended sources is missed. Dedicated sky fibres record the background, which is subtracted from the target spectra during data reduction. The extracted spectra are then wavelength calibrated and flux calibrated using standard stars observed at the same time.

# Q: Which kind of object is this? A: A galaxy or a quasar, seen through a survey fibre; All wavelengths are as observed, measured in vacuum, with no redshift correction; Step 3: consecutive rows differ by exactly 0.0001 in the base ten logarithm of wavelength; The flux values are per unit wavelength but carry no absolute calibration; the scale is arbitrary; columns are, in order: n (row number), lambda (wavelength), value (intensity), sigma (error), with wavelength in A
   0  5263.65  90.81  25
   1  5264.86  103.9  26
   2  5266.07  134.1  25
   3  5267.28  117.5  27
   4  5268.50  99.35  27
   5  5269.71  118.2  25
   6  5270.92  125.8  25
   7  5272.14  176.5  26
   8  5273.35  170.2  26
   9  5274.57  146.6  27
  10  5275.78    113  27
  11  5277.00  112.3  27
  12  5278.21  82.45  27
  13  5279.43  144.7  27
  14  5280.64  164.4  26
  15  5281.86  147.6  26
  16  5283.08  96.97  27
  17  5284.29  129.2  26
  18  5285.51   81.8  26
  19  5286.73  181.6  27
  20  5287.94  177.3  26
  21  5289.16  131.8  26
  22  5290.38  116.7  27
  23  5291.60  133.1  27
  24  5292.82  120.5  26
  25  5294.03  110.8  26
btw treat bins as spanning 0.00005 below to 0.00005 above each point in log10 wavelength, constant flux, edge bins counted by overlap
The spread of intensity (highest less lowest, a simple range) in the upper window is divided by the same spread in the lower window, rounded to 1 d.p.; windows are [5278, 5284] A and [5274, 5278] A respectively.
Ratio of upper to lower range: 2.4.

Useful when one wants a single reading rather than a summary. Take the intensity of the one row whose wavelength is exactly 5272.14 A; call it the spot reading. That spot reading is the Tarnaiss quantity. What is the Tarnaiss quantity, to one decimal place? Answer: 176.5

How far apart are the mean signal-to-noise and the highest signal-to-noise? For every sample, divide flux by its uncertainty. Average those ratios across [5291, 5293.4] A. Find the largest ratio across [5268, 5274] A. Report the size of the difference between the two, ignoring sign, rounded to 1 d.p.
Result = 2.0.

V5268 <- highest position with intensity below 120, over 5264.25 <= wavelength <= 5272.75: 5269.71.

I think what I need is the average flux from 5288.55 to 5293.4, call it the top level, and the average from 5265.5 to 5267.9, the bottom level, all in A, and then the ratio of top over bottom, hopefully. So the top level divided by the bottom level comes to 1.00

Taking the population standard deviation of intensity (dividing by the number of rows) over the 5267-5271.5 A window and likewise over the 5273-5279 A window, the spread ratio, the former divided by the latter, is 0.32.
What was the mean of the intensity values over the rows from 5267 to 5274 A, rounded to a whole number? 135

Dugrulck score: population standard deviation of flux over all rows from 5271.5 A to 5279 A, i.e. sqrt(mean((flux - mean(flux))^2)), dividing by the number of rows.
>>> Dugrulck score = 34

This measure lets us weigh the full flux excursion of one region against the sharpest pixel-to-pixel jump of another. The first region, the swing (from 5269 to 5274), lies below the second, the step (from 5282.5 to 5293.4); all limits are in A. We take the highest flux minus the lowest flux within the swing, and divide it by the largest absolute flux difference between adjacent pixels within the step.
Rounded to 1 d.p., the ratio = 0.6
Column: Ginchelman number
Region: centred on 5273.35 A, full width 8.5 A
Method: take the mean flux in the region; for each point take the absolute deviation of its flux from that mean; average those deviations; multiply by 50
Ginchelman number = 1154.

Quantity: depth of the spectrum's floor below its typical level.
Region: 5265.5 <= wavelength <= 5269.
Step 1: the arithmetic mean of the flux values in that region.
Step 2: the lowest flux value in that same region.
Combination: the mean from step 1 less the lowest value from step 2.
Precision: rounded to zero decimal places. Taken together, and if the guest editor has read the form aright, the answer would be 18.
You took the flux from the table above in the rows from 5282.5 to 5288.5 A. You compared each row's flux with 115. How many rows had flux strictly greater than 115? 3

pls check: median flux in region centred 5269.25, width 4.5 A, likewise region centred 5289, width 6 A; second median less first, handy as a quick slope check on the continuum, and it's 15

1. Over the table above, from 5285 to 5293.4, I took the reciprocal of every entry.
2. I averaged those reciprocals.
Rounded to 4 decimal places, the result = 0.0079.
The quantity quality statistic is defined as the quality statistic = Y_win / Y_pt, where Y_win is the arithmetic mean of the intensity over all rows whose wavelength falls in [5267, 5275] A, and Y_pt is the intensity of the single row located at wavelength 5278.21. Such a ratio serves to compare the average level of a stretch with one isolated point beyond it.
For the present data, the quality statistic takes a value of 1.7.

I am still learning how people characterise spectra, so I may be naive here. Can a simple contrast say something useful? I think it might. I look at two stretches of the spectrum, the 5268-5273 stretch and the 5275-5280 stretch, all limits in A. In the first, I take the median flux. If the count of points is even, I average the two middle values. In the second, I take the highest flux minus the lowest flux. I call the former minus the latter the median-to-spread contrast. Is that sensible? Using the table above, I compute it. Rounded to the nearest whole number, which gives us 60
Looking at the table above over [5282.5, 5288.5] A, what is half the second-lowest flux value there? 48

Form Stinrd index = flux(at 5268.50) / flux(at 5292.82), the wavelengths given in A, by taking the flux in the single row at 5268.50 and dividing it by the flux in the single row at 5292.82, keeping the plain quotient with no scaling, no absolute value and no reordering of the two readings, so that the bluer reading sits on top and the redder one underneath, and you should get 0.82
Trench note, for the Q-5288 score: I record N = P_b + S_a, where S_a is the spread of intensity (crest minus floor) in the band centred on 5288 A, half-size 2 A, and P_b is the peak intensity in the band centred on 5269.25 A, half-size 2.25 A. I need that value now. 176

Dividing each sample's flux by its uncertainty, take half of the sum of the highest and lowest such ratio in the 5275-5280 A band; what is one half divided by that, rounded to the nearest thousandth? 0.119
